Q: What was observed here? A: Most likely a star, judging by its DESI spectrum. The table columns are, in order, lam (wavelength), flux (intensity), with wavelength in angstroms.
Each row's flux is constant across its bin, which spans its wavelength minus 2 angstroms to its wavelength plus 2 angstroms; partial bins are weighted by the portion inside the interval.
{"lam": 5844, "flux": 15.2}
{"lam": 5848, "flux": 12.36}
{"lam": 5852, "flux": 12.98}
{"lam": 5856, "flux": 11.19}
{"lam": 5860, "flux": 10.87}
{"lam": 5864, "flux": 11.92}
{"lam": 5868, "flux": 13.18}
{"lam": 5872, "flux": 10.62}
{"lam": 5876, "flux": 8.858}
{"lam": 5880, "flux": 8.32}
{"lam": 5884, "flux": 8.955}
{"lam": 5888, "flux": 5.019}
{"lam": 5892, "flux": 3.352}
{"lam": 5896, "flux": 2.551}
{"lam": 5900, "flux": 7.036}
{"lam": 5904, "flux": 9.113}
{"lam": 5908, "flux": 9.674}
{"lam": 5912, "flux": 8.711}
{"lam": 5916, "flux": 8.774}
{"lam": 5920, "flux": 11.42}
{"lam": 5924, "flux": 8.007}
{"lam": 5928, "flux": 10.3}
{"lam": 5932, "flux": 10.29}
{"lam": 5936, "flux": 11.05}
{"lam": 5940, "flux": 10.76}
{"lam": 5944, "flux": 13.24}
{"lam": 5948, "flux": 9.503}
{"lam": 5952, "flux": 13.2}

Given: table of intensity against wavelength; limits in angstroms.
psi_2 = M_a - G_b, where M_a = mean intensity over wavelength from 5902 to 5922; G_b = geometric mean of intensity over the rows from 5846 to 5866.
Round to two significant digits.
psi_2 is -2.3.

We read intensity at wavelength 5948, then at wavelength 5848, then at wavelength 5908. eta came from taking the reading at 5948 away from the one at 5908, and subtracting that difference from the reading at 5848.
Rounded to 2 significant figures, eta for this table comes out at 12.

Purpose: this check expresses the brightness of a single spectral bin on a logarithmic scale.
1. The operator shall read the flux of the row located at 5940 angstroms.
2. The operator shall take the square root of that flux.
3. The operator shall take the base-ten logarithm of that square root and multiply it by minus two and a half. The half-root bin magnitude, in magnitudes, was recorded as -1.29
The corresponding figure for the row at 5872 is -1.28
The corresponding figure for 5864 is -1.35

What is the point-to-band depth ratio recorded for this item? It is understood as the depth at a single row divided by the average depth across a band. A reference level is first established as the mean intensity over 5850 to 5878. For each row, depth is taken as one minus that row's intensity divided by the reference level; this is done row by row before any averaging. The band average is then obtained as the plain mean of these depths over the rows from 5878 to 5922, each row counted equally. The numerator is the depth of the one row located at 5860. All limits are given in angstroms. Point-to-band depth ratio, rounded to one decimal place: 0.1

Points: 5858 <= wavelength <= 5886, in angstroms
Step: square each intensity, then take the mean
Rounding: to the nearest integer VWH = 111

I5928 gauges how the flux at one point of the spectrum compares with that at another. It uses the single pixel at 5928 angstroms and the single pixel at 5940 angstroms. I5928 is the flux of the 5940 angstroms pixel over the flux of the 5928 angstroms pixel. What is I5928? 1.0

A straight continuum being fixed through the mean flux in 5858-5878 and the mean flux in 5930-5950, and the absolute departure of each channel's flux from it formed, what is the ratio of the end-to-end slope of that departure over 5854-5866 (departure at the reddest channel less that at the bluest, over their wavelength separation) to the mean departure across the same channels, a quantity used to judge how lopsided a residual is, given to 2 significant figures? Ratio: 0.25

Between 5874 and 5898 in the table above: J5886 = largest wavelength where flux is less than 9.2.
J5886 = 5896 angstroms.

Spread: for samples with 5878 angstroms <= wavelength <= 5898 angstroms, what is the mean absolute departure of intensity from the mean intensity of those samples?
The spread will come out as 2.4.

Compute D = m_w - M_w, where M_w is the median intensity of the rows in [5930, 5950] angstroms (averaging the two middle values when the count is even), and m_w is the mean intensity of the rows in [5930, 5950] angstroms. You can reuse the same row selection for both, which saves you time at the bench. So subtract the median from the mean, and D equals 0.21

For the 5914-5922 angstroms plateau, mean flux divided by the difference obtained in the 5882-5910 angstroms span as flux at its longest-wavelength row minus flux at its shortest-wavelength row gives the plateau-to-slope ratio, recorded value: 14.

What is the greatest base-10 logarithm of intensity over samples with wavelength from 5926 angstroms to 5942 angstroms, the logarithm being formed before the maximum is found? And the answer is 1.04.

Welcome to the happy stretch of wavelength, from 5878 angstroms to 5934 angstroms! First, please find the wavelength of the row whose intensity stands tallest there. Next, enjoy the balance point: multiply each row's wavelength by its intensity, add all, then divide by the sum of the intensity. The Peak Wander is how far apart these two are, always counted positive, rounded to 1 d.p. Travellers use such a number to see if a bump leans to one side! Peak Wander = 11.1 angstroms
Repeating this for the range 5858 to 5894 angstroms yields 5.0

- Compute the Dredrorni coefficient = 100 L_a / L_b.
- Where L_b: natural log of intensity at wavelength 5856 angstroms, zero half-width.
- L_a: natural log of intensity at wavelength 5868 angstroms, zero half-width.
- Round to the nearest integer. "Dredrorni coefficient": 107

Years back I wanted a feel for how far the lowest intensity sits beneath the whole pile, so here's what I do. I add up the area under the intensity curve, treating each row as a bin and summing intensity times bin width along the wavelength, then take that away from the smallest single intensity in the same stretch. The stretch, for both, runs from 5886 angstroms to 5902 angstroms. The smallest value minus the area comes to -69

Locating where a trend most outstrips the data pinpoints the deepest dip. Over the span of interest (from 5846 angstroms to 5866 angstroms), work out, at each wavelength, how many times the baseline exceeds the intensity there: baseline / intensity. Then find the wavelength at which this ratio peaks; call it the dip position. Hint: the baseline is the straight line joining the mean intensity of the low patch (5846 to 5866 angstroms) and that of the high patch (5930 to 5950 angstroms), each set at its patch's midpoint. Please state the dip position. 5860 angstroms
